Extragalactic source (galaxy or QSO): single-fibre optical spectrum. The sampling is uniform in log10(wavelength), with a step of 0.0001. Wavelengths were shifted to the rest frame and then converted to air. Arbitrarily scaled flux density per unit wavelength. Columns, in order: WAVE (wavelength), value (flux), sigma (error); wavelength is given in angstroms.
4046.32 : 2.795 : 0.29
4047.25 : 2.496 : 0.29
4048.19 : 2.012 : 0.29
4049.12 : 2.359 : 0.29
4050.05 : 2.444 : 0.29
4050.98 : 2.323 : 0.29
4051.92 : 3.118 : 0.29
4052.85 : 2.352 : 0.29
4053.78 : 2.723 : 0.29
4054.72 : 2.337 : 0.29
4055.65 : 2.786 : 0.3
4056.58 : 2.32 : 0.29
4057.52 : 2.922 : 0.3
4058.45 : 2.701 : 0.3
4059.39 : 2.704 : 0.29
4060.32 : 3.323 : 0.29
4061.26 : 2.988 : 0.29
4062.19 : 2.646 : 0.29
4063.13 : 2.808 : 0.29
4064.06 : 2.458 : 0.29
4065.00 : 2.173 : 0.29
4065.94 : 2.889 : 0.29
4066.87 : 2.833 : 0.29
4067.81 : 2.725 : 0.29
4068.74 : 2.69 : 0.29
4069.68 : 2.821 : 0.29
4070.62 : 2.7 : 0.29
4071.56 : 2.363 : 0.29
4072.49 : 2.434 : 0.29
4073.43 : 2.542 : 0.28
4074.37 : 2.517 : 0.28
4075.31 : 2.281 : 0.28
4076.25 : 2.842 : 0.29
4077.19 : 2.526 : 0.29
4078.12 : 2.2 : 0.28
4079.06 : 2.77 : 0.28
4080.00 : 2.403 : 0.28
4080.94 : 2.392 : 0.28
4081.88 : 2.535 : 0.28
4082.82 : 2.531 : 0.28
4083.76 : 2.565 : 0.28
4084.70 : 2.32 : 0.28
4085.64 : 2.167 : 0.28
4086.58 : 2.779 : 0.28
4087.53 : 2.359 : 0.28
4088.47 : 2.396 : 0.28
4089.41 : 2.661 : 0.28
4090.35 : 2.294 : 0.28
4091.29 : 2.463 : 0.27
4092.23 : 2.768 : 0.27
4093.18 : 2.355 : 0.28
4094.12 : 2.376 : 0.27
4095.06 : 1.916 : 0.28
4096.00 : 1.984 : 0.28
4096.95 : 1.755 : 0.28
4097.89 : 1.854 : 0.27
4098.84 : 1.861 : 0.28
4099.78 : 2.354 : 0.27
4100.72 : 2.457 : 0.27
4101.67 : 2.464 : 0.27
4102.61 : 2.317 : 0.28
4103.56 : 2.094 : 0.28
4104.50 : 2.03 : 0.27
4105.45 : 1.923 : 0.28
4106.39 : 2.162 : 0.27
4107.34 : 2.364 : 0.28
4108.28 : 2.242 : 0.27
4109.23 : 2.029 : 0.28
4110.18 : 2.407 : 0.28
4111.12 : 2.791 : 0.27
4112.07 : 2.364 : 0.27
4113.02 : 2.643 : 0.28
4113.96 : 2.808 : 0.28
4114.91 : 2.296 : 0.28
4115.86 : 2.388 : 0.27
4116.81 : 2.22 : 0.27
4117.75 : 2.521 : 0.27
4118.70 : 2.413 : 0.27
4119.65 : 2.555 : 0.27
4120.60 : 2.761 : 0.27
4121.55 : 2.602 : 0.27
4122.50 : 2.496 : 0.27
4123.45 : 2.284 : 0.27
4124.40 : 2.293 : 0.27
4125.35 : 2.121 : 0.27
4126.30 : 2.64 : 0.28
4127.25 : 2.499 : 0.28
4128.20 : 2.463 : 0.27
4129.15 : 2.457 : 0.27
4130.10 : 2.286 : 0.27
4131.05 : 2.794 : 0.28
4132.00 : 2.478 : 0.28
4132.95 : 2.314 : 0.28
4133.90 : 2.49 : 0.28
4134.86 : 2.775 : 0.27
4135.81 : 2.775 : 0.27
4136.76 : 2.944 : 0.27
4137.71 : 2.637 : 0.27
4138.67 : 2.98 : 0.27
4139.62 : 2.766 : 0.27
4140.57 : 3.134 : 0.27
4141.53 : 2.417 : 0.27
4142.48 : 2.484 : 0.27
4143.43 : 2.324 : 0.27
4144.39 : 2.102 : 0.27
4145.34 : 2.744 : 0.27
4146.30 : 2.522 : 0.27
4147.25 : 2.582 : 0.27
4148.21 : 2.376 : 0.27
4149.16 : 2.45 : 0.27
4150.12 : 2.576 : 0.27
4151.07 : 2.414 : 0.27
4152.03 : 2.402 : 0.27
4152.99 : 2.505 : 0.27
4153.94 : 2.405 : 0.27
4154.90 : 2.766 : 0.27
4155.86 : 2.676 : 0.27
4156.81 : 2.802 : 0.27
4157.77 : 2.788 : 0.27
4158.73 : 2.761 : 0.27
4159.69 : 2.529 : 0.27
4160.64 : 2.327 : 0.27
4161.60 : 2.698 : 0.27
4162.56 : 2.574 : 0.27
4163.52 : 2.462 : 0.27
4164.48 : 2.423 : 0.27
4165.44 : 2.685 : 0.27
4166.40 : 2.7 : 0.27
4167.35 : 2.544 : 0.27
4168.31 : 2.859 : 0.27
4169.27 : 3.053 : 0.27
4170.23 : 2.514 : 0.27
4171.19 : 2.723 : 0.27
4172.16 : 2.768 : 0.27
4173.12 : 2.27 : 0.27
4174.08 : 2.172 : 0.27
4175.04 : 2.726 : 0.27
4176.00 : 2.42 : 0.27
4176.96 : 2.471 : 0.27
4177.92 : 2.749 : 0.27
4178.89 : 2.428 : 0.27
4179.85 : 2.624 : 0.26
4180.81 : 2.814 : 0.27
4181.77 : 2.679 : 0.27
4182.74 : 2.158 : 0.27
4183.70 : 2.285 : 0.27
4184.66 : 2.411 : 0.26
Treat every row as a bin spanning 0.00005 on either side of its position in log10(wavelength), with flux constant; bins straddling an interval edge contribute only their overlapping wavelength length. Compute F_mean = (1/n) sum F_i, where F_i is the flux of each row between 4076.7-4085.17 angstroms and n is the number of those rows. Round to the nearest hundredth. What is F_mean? 2.47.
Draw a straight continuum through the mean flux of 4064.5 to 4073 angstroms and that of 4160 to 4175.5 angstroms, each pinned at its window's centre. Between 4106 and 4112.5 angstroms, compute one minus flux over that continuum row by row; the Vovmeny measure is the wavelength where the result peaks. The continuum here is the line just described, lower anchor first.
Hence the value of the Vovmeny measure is 4109.23 angstroms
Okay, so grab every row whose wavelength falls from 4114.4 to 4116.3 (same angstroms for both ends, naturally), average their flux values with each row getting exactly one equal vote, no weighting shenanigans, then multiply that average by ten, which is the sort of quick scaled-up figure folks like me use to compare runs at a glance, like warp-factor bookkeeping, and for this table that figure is 23.4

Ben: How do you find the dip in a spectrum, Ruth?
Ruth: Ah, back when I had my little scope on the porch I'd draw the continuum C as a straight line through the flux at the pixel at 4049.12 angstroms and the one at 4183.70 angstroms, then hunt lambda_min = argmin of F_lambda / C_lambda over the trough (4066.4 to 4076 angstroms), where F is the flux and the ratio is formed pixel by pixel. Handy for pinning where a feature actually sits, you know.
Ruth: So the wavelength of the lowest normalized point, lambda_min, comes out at 4075.31 angstroms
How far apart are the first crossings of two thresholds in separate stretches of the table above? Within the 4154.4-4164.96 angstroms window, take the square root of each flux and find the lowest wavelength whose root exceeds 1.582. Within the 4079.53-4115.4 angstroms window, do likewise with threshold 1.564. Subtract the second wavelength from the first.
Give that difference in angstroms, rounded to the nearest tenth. 73.0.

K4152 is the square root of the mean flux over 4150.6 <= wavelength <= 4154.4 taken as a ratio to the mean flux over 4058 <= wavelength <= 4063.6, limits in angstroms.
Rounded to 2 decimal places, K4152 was 0.92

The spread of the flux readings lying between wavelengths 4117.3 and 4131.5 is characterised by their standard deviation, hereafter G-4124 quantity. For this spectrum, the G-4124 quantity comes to 0.18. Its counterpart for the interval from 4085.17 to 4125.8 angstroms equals 0.27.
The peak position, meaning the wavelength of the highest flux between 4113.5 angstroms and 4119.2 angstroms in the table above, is 4113.96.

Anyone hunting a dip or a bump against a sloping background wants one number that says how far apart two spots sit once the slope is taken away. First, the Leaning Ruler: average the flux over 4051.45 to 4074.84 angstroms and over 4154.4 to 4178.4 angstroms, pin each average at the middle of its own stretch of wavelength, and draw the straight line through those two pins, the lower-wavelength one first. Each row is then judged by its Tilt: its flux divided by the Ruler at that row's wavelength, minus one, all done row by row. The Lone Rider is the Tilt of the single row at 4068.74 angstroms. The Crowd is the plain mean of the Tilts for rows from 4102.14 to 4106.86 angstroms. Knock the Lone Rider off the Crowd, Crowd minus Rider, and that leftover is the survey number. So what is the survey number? -0.213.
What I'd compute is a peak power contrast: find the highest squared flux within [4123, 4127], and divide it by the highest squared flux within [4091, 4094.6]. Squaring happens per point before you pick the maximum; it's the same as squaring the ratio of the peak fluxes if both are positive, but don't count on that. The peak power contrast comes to 0.91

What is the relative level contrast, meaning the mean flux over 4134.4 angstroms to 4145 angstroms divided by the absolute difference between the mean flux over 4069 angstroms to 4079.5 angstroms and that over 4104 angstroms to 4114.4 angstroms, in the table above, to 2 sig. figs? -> 13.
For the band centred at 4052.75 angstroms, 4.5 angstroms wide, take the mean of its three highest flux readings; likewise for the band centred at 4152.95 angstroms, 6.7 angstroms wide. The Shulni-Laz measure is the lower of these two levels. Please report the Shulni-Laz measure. 2.67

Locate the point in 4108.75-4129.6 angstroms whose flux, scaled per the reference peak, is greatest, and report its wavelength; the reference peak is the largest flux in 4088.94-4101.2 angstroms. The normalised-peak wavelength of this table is 4113.96 angstroms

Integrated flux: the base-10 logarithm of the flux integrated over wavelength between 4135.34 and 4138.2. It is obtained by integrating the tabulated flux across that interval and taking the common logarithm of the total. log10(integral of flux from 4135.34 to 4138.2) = 0.90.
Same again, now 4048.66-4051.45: 0.82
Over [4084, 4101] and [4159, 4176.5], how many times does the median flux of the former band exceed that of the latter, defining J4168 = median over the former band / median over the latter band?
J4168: 0.92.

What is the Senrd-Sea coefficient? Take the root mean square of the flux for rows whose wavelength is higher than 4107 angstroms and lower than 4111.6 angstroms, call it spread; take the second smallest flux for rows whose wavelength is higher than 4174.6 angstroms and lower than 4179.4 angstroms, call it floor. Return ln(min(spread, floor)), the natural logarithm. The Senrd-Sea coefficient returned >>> 0.867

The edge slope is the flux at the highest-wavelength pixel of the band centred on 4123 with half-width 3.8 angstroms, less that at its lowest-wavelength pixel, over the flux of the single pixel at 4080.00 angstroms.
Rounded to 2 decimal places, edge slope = 0.04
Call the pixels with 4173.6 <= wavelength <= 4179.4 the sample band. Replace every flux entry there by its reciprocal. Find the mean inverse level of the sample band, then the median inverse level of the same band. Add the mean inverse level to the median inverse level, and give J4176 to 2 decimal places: 0.81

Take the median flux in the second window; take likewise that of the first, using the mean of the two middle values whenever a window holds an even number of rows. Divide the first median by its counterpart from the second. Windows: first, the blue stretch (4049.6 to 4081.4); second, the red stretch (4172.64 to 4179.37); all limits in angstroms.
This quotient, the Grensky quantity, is 1.10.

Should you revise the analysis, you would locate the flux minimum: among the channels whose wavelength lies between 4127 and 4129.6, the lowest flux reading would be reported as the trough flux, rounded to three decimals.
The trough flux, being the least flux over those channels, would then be 2.457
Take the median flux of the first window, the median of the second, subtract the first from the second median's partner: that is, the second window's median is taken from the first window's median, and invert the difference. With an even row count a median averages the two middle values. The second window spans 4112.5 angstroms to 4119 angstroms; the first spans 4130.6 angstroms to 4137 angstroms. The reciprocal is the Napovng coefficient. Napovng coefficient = 2.8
